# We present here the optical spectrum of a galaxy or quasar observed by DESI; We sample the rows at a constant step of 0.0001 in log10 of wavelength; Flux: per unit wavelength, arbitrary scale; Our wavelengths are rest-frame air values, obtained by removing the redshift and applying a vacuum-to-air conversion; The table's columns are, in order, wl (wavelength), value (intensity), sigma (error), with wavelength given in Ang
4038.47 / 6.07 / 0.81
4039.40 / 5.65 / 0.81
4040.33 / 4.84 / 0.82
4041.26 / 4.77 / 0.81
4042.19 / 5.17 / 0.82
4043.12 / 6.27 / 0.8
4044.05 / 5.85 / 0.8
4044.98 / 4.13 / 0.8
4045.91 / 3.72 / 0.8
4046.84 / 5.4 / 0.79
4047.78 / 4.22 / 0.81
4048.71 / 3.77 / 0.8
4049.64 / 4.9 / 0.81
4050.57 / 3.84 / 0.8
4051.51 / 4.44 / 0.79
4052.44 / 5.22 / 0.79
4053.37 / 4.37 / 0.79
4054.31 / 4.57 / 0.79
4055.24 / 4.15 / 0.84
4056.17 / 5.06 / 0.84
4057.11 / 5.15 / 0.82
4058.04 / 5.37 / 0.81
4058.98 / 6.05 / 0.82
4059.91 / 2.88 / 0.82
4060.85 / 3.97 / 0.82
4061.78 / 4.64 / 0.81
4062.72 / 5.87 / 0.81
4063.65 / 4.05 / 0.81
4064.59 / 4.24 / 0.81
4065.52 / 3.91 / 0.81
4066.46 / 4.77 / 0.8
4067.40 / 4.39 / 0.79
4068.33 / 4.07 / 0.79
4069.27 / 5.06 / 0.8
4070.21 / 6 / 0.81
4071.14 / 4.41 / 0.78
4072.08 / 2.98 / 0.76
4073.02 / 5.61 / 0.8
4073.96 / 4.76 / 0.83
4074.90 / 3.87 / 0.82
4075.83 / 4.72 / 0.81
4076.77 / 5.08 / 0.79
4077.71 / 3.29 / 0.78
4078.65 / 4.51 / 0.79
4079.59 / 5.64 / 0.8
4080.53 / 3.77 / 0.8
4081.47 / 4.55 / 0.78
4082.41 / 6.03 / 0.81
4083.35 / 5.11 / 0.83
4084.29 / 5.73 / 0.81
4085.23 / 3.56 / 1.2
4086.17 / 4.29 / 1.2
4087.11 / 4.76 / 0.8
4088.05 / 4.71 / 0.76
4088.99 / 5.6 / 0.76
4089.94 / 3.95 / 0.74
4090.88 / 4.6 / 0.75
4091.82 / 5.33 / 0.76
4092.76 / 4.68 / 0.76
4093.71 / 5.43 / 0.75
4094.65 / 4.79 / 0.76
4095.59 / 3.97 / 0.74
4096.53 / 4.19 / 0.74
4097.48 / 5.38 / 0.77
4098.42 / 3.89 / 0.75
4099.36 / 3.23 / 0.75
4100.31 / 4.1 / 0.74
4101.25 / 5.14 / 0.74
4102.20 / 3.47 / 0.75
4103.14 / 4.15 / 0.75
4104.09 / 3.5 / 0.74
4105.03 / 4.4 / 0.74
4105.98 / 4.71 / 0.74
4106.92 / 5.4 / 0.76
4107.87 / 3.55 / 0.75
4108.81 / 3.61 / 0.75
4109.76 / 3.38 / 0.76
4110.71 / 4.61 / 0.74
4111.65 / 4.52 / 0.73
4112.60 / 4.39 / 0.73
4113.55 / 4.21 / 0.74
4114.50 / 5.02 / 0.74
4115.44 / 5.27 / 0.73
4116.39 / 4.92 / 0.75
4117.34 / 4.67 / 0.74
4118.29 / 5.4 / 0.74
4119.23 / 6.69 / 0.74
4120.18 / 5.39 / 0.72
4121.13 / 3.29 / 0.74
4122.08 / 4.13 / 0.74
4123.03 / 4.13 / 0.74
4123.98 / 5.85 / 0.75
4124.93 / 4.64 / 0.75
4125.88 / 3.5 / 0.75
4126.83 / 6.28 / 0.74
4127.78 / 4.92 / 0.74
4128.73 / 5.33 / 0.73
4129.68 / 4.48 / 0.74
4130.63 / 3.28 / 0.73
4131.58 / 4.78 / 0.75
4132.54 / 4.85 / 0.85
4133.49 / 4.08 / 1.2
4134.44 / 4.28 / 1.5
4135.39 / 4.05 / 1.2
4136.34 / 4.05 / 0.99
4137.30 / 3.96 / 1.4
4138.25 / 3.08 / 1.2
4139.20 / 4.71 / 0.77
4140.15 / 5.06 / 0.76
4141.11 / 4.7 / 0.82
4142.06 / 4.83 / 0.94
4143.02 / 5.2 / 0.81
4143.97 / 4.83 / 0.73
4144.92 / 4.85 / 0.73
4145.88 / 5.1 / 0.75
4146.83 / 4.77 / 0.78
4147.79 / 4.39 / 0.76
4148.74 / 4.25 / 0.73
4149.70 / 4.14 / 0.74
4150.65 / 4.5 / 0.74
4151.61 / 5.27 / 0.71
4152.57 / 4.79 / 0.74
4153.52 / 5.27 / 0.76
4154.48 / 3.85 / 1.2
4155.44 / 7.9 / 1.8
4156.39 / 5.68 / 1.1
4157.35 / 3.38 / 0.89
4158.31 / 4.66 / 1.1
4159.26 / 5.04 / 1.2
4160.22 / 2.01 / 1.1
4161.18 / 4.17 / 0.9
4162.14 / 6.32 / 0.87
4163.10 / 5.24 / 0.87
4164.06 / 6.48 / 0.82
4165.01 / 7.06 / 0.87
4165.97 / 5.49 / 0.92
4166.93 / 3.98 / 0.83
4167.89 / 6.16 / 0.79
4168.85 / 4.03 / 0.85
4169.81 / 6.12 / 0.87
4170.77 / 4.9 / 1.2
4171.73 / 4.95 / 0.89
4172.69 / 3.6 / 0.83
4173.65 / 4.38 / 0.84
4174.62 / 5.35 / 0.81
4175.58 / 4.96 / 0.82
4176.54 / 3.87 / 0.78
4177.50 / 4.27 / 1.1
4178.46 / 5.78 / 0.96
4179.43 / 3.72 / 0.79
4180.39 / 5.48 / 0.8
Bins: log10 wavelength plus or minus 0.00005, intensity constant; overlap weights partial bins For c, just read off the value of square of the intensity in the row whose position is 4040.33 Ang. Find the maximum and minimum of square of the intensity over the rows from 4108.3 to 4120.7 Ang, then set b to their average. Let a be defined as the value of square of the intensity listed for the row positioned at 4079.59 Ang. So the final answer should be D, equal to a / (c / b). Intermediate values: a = 32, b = 28.1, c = 23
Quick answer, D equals 38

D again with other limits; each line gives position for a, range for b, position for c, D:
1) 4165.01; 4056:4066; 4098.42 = 74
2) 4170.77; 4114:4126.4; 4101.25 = 25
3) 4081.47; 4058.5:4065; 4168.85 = 29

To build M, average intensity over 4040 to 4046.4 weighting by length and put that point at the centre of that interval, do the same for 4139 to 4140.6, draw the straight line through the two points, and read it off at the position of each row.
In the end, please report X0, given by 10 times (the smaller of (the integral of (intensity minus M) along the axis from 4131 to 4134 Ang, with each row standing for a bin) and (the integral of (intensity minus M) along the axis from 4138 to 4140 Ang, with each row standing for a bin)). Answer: -15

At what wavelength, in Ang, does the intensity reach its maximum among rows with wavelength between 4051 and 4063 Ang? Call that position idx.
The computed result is 4058.98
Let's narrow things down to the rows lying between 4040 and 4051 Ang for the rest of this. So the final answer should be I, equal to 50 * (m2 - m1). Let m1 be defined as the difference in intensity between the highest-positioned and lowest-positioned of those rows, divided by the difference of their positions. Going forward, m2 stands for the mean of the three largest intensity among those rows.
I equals 297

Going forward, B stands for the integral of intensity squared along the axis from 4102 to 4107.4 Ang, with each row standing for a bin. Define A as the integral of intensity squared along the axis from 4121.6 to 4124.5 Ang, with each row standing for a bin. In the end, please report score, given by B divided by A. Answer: 1.56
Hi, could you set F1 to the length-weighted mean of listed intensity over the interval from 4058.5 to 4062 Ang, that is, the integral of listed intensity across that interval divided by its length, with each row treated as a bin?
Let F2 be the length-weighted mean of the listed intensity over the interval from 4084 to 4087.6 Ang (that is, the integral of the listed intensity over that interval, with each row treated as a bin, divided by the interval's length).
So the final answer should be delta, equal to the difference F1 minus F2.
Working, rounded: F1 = 4.4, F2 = 4.5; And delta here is -0.16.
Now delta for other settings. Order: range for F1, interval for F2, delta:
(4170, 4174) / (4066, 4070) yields -0.08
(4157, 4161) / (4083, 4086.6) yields -0.85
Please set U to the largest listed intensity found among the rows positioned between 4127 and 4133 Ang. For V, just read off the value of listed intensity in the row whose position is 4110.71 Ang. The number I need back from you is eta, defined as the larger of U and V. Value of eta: 5.3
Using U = 5.33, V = 4.61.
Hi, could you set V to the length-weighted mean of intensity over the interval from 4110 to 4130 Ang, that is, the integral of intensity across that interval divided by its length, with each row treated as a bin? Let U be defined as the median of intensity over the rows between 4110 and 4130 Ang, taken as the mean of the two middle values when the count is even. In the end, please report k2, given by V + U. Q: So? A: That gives 9.50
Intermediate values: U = 4.67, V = 4.83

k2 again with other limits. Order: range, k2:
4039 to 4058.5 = 9.64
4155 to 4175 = 10.12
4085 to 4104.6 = 8.72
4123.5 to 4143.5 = 9.27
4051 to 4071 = 9.24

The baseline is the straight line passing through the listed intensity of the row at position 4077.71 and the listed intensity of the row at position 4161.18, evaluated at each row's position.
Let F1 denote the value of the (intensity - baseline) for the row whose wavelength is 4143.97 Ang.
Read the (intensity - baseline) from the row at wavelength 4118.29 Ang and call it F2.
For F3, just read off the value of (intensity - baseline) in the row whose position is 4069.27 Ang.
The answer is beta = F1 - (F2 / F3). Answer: -0.1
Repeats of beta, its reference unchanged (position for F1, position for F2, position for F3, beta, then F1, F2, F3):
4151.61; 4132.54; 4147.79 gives -1.5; 1.2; 1.0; 0.4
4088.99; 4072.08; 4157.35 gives 1.9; 2.2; -0.3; -0.7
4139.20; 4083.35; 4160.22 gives 1.6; 0.8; 1.8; -2.1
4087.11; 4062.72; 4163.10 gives -1.2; 1.4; 2.7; 1.0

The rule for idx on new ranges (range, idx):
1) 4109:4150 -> 4119.23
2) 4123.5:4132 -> 4126.83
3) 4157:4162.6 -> 4162.14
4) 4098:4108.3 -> 4106.92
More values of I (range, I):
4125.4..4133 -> 265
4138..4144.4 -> 236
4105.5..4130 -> 314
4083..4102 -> 279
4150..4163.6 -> 329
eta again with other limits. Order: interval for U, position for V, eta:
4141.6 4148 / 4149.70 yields 5.2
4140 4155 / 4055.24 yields 5.3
